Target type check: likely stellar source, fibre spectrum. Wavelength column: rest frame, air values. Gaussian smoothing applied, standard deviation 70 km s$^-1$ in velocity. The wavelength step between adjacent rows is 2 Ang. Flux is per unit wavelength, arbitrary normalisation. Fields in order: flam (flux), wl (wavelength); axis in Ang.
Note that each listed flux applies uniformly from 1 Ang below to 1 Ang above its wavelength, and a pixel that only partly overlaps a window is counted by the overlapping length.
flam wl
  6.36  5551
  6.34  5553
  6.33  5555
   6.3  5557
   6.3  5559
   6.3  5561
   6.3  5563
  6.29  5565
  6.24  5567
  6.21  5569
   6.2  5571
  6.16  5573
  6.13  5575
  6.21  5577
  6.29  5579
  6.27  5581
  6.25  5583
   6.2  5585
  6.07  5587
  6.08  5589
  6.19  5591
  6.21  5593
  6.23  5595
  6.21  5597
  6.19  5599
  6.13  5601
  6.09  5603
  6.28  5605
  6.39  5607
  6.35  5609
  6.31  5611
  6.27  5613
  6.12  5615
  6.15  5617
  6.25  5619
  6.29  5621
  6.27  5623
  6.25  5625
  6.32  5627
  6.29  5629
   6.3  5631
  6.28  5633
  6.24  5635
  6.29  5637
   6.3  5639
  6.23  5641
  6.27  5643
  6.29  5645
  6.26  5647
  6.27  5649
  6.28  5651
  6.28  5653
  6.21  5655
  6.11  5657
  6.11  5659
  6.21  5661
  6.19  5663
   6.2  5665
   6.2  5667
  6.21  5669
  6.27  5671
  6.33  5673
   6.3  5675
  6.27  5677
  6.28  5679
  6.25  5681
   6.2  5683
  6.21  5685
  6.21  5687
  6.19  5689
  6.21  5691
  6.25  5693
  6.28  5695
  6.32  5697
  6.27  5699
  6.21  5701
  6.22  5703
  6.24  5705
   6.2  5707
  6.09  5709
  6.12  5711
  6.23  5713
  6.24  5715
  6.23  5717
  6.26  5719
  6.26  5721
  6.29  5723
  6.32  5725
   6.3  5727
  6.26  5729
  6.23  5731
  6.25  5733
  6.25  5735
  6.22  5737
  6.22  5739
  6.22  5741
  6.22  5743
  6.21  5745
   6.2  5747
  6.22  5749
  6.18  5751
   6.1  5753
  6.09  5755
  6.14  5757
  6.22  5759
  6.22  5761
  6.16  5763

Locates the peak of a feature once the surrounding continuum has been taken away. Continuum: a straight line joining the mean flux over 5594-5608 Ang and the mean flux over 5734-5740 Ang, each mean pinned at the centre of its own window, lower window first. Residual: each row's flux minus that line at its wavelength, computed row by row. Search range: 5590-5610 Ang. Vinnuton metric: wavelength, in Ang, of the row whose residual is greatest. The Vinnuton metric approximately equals 5607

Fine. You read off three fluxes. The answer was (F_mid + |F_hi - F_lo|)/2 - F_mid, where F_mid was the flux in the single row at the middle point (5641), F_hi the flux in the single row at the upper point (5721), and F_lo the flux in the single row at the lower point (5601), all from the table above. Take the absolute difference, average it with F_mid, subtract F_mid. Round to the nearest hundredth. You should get -3.05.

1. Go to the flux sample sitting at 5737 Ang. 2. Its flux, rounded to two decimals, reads 6.22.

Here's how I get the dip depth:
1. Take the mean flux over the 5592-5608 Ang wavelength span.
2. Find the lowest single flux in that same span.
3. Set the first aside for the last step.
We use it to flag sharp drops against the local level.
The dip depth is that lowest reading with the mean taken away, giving -0.126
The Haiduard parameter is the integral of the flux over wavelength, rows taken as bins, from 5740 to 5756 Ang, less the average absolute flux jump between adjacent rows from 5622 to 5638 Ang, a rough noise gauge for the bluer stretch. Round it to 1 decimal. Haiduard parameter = 98.8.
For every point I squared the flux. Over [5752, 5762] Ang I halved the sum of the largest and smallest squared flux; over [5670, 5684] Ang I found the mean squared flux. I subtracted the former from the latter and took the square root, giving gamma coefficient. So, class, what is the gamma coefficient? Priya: 1.2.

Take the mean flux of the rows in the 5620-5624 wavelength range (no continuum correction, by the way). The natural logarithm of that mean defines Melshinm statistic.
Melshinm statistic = 1.837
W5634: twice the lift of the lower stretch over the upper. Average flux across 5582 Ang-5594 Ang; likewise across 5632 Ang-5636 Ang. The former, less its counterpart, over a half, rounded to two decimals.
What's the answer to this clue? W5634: -0.19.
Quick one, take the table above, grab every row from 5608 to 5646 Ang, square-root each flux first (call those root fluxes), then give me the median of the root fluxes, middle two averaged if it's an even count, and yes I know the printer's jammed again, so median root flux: 2.51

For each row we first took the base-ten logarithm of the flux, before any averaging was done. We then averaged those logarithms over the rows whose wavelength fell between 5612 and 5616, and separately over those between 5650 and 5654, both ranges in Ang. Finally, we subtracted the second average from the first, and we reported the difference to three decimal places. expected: -0.006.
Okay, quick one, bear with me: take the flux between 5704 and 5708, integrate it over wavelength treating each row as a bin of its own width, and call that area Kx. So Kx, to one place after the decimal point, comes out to 24.9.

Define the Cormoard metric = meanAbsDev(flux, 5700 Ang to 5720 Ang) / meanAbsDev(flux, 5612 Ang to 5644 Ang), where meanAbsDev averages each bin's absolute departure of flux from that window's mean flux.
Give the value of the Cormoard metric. 1.1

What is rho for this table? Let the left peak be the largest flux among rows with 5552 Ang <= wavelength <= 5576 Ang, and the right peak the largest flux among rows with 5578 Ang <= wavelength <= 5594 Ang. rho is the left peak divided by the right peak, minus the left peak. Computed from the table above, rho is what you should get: -5.33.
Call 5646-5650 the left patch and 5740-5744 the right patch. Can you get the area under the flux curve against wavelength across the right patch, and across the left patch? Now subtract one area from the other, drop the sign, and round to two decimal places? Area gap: 0.18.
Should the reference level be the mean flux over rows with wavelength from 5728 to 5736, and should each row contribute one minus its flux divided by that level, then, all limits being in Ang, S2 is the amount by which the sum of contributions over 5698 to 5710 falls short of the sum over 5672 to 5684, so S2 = -0.06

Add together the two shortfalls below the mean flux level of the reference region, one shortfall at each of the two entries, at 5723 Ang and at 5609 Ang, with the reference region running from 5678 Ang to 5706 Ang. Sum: -0.16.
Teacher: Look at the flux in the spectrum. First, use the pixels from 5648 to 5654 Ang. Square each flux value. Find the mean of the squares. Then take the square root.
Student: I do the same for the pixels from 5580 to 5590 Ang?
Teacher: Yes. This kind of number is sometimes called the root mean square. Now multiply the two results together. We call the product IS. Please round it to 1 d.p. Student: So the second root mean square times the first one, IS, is 38.8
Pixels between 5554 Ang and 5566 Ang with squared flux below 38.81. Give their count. 0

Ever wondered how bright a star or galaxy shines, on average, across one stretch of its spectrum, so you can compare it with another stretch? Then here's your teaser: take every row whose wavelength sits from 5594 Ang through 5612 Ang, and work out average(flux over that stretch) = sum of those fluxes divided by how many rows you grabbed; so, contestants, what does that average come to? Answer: 6.24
